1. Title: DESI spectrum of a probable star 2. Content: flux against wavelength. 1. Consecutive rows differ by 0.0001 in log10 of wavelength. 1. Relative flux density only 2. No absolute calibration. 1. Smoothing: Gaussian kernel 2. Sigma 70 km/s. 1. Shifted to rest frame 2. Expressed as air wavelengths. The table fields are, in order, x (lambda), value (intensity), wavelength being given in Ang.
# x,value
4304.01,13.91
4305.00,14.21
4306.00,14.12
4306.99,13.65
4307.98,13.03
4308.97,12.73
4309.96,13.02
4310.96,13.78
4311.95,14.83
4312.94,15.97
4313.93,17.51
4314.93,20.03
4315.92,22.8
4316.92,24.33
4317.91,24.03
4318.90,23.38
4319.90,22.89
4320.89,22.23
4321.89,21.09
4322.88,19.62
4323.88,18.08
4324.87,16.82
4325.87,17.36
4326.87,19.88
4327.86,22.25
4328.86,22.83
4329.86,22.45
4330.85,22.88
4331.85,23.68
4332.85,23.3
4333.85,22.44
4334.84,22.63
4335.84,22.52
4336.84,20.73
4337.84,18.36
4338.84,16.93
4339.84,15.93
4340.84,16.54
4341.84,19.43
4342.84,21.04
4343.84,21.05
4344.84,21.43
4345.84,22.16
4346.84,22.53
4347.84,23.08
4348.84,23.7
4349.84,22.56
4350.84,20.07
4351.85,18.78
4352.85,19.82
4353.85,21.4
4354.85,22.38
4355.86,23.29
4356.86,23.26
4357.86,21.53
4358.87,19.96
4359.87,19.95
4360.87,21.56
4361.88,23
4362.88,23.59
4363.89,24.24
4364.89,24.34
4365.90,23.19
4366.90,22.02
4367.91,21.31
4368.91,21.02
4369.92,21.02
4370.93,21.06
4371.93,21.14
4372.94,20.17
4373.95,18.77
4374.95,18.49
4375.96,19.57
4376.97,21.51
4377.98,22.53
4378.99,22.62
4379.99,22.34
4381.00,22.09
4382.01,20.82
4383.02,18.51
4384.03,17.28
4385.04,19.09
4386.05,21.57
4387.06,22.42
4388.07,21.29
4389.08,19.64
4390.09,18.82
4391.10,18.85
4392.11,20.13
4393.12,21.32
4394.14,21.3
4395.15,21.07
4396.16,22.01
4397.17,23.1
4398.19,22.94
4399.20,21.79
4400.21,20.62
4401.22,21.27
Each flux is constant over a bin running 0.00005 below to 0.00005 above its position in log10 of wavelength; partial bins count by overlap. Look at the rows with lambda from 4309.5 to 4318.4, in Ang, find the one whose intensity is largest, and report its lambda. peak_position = 4316.92 Ang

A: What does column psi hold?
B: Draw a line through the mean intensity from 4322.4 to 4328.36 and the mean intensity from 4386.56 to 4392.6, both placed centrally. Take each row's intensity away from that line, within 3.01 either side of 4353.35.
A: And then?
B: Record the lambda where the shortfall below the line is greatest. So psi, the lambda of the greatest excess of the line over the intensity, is 4351.85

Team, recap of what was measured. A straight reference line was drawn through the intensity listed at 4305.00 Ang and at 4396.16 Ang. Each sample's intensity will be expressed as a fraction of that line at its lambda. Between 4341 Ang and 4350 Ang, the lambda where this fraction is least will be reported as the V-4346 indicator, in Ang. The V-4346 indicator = 4341.84 Ang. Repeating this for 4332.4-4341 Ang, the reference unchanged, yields 4339.84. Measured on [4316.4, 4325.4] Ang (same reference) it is 4324.87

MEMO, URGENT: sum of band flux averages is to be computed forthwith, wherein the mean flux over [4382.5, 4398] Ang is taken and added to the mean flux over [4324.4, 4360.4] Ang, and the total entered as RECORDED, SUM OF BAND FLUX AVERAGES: 41.4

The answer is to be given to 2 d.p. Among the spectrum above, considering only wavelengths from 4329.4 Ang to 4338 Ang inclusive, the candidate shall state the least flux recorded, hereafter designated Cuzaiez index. 18.36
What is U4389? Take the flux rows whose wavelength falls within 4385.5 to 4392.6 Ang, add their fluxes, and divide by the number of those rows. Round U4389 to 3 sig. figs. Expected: 20.4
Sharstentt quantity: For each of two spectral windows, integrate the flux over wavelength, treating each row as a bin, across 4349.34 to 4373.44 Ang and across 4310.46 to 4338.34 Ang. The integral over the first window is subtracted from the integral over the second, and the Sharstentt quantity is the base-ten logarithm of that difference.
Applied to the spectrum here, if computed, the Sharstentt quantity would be 1.7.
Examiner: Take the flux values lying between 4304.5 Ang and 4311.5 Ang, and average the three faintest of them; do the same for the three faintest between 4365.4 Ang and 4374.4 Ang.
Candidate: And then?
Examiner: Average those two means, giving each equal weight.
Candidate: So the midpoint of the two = 16.5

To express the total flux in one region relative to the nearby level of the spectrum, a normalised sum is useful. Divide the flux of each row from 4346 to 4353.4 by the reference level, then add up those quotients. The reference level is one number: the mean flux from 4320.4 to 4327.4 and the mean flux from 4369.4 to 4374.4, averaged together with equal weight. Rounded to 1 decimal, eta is 7.6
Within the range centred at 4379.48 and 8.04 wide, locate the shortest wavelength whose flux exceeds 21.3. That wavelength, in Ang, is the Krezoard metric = 4376.97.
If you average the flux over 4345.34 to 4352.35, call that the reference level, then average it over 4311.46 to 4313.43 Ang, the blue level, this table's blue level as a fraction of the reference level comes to 0.71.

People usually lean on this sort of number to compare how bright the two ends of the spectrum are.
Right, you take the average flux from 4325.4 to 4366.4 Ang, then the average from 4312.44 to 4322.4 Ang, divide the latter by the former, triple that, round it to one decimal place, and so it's 3.0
